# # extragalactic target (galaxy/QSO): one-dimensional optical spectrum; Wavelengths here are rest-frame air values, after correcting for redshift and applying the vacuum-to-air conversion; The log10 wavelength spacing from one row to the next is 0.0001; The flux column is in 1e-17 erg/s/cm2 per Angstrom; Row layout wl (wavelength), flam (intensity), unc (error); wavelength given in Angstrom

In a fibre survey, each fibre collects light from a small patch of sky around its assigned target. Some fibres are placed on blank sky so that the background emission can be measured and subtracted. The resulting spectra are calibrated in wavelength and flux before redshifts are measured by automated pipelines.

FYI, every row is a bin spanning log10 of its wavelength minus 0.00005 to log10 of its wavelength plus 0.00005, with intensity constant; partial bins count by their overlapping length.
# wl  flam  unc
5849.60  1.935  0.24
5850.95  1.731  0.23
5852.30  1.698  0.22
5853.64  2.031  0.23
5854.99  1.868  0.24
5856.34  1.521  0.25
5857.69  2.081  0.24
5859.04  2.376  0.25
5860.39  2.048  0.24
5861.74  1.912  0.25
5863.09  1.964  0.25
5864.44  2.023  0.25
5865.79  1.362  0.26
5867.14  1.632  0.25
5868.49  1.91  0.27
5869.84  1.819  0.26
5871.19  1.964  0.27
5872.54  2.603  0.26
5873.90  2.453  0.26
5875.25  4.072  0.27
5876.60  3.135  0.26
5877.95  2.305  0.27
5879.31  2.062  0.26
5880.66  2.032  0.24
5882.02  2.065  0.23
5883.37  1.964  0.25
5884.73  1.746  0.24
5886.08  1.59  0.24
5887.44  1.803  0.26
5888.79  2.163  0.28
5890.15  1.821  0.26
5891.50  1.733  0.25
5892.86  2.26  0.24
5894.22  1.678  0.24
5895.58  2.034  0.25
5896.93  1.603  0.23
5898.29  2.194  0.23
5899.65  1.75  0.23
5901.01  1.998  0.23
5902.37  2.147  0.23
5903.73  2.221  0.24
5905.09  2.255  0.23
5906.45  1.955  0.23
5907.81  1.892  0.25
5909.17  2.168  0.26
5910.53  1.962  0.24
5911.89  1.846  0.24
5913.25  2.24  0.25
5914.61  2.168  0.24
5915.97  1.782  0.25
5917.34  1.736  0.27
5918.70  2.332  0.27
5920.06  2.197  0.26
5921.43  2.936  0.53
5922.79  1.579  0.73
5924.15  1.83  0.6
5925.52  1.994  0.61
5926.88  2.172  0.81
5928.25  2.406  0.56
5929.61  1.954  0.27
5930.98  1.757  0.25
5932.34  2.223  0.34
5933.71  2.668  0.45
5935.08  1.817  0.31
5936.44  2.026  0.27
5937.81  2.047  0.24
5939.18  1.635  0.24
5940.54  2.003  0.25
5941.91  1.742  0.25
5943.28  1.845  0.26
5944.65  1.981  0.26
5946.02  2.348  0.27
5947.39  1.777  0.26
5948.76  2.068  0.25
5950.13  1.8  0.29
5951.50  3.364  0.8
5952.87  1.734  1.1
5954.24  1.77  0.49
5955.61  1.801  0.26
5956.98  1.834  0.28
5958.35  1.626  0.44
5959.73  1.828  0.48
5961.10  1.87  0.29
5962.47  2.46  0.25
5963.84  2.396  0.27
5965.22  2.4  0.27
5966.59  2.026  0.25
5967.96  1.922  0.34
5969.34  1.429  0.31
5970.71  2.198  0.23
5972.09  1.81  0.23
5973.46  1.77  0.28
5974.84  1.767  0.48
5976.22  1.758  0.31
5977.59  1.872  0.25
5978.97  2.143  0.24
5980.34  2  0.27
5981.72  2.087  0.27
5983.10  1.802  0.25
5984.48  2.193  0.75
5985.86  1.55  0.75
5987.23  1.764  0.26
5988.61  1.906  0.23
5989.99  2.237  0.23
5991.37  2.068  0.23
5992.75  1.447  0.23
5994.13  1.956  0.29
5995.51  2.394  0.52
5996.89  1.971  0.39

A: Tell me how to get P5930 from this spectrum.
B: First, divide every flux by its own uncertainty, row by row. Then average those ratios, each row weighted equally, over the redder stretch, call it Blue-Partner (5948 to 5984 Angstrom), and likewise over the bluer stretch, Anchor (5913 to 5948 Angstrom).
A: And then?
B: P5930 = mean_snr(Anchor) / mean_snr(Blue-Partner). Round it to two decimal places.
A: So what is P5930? 1.01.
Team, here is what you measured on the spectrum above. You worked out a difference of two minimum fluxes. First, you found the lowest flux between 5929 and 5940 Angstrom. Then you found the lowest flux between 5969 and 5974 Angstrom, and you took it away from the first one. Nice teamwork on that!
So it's 0.21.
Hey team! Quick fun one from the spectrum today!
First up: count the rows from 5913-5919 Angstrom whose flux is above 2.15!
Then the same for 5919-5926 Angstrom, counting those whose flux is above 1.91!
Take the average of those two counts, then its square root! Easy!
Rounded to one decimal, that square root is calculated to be 1.7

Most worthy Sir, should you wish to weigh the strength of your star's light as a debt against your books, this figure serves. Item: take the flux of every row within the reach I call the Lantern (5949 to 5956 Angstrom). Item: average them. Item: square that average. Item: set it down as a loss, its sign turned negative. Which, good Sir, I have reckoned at -4.4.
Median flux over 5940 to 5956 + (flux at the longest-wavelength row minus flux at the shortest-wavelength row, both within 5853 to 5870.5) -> 1.61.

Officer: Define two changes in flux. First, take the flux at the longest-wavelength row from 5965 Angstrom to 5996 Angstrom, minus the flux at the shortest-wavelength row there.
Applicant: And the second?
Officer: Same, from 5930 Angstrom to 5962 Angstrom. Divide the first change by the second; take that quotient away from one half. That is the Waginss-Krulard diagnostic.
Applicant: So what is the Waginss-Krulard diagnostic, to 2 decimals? 0.55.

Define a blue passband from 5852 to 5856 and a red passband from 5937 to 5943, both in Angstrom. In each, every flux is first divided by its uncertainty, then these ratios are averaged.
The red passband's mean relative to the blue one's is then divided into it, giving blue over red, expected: 1.1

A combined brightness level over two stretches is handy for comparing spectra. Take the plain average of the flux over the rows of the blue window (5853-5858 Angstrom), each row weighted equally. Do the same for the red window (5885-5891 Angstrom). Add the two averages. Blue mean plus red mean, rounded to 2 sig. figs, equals 3.7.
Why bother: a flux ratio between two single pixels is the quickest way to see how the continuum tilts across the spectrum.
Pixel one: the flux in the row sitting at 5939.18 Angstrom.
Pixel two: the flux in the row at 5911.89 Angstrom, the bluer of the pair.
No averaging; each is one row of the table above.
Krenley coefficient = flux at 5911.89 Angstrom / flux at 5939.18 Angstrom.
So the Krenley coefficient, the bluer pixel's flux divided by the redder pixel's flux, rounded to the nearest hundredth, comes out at 1.13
